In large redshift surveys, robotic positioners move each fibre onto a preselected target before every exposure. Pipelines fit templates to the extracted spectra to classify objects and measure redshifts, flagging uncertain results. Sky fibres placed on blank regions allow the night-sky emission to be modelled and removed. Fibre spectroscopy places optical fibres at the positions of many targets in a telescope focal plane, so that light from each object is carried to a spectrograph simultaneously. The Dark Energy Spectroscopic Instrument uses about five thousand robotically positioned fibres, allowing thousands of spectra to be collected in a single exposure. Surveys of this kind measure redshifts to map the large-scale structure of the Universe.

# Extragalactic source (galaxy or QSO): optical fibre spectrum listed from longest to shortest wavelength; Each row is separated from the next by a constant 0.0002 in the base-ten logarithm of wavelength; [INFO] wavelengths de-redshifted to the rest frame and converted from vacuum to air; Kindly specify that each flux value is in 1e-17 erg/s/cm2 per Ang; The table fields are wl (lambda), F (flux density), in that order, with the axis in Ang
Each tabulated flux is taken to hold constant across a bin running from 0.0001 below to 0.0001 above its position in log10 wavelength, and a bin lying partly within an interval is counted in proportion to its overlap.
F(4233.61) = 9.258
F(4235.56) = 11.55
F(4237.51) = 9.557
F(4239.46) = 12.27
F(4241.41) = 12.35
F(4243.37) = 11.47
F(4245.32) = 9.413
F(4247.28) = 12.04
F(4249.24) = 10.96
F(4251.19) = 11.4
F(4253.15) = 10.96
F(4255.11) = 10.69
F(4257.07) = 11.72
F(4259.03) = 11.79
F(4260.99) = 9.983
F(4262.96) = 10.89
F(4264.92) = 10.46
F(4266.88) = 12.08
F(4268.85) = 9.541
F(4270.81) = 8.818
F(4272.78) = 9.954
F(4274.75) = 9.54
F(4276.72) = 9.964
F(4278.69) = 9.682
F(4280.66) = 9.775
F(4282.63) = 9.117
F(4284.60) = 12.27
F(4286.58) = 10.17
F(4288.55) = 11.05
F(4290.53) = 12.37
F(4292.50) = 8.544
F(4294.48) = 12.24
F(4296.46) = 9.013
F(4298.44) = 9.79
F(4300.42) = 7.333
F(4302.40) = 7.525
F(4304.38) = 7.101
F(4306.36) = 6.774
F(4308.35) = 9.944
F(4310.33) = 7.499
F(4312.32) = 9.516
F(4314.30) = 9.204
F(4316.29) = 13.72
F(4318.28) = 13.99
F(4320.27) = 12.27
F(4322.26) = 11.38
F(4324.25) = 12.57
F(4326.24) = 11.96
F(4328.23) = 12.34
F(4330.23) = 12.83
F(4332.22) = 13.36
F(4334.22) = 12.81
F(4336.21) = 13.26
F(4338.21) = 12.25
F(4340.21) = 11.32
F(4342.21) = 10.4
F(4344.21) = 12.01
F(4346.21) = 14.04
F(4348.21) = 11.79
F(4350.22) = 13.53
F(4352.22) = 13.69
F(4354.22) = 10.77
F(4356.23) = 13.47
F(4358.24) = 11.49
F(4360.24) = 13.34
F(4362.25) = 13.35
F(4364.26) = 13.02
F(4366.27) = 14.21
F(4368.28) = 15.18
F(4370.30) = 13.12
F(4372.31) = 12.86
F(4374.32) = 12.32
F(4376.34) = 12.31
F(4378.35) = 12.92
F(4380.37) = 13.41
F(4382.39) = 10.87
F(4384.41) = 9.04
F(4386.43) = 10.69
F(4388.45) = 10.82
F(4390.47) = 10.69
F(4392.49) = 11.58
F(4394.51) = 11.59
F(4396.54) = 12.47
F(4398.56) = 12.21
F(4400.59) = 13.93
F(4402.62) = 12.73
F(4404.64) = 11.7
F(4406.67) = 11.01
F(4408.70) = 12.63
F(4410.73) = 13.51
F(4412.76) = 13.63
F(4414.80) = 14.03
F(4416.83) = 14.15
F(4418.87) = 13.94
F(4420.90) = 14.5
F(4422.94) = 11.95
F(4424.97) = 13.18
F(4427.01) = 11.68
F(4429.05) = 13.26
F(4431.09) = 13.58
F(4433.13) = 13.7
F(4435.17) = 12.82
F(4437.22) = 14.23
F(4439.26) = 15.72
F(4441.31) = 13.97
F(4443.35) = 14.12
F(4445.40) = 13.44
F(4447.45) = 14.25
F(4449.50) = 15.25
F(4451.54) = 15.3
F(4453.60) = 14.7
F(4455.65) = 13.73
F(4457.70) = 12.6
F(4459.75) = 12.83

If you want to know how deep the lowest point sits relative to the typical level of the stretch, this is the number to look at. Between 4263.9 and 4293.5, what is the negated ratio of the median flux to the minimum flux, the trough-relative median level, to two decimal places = -1.17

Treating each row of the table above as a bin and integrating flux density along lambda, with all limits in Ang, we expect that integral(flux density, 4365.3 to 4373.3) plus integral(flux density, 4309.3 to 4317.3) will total 191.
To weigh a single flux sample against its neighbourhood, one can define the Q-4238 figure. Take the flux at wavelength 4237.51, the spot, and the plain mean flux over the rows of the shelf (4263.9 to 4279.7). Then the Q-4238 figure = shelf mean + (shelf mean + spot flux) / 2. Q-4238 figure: 20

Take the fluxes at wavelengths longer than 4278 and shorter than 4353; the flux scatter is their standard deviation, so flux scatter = 2.1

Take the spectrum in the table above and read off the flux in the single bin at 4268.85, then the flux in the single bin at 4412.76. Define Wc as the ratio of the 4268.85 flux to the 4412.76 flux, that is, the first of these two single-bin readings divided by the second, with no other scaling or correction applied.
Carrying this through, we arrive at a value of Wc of 0.70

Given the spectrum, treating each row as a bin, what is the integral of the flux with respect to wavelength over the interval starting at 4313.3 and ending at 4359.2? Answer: 568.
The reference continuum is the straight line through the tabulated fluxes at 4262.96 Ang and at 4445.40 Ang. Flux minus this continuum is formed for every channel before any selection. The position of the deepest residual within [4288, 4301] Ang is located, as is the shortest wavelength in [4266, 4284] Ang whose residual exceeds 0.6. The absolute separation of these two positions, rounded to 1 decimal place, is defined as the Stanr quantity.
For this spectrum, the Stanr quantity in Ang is 33.5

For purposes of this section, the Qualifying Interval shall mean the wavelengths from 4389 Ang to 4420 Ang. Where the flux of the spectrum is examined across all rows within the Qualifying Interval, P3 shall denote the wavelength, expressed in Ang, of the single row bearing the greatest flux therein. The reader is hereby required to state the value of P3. 4416.83 Ang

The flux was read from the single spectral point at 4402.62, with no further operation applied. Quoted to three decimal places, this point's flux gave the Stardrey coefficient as 12.730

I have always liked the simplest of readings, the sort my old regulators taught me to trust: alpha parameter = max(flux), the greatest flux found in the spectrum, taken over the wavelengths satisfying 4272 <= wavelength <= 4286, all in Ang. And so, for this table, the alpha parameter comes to 12.27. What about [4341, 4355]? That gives 14.04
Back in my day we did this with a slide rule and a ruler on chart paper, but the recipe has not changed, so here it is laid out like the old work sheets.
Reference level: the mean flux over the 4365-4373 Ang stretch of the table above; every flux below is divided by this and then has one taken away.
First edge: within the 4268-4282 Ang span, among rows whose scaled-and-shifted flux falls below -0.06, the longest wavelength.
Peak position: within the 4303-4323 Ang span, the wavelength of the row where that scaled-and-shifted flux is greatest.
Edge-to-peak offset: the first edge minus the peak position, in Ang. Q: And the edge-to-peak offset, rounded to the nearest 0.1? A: -37.6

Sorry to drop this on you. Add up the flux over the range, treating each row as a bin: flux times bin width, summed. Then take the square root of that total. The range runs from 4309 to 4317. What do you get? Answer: 8.9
